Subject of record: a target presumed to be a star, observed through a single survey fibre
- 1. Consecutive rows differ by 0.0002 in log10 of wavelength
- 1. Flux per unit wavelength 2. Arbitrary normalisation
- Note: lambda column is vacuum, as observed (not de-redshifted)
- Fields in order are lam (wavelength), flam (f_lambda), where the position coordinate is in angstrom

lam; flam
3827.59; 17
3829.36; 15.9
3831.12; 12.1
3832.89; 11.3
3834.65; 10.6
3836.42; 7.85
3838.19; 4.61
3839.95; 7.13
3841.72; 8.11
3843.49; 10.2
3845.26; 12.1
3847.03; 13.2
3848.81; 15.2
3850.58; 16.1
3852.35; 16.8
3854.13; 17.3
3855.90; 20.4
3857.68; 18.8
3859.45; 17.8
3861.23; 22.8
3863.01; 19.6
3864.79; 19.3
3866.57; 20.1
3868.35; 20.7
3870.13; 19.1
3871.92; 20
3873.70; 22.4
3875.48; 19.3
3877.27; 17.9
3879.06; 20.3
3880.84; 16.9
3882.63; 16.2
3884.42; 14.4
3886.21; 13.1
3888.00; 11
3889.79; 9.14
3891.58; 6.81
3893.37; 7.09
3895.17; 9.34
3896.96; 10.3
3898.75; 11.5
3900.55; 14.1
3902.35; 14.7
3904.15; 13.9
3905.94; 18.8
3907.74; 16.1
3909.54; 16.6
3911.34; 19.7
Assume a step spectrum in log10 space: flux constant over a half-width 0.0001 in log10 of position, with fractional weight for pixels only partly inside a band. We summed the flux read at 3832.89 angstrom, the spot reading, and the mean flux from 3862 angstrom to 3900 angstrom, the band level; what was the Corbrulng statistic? 27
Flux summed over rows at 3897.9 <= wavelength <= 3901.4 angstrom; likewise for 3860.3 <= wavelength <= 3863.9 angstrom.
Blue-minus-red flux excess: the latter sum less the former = 17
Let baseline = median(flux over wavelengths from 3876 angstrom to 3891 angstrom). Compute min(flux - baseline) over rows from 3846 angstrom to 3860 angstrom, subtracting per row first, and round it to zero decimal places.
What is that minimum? -2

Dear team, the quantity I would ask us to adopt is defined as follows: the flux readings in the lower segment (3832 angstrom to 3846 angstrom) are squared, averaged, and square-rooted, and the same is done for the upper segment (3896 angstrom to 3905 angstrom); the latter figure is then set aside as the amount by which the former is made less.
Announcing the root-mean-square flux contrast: -4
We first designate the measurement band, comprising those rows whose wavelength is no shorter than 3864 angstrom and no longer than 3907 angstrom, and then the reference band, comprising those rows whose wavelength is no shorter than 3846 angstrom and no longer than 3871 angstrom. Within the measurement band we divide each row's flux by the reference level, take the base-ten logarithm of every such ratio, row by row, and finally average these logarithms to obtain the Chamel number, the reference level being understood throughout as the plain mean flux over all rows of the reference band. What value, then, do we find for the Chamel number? -0.103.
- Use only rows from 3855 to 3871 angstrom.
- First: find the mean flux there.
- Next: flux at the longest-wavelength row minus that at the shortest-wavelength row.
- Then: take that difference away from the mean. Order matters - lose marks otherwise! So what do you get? 21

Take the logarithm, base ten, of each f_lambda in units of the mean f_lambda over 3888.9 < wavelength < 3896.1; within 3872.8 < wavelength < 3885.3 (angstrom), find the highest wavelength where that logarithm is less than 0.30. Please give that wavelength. 3884.42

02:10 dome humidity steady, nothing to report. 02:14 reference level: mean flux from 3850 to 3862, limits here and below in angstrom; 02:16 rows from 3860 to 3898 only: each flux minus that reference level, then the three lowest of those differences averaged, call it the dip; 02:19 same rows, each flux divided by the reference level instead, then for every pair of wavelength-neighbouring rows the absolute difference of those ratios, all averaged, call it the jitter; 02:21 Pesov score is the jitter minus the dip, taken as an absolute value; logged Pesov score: 11.0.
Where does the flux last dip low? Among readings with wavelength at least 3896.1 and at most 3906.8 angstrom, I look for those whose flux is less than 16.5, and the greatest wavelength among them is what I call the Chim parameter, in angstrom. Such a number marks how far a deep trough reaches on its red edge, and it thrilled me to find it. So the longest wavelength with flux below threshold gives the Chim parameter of 3904.15 angstrom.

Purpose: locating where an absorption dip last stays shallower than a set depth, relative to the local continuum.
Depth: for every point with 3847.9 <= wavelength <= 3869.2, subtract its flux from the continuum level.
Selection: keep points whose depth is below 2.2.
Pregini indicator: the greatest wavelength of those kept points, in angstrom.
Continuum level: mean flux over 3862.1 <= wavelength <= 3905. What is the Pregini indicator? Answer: 3868.35 angstrom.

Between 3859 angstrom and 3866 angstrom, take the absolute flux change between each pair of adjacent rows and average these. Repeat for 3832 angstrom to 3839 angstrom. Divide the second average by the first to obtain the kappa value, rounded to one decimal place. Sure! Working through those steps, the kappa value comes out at 0.8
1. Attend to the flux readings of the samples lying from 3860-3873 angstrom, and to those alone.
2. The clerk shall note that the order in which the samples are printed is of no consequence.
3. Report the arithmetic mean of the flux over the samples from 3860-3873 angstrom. 20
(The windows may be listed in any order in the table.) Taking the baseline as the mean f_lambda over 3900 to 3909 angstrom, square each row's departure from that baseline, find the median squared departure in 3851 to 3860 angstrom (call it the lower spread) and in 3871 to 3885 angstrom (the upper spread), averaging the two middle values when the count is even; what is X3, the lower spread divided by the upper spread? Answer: 0.5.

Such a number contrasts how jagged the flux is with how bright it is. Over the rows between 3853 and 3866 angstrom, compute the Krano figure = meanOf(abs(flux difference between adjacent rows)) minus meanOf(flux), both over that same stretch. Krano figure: -17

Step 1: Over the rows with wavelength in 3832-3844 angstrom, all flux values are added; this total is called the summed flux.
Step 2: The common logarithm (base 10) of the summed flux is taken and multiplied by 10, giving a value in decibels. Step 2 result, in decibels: 17.8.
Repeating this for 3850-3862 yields 21.1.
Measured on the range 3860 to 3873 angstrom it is 21.5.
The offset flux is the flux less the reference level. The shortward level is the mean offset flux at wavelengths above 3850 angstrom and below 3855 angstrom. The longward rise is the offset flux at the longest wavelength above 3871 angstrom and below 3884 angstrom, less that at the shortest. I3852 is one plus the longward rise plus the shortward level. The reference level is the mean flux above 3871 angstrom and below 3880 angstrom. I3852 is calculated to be -6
